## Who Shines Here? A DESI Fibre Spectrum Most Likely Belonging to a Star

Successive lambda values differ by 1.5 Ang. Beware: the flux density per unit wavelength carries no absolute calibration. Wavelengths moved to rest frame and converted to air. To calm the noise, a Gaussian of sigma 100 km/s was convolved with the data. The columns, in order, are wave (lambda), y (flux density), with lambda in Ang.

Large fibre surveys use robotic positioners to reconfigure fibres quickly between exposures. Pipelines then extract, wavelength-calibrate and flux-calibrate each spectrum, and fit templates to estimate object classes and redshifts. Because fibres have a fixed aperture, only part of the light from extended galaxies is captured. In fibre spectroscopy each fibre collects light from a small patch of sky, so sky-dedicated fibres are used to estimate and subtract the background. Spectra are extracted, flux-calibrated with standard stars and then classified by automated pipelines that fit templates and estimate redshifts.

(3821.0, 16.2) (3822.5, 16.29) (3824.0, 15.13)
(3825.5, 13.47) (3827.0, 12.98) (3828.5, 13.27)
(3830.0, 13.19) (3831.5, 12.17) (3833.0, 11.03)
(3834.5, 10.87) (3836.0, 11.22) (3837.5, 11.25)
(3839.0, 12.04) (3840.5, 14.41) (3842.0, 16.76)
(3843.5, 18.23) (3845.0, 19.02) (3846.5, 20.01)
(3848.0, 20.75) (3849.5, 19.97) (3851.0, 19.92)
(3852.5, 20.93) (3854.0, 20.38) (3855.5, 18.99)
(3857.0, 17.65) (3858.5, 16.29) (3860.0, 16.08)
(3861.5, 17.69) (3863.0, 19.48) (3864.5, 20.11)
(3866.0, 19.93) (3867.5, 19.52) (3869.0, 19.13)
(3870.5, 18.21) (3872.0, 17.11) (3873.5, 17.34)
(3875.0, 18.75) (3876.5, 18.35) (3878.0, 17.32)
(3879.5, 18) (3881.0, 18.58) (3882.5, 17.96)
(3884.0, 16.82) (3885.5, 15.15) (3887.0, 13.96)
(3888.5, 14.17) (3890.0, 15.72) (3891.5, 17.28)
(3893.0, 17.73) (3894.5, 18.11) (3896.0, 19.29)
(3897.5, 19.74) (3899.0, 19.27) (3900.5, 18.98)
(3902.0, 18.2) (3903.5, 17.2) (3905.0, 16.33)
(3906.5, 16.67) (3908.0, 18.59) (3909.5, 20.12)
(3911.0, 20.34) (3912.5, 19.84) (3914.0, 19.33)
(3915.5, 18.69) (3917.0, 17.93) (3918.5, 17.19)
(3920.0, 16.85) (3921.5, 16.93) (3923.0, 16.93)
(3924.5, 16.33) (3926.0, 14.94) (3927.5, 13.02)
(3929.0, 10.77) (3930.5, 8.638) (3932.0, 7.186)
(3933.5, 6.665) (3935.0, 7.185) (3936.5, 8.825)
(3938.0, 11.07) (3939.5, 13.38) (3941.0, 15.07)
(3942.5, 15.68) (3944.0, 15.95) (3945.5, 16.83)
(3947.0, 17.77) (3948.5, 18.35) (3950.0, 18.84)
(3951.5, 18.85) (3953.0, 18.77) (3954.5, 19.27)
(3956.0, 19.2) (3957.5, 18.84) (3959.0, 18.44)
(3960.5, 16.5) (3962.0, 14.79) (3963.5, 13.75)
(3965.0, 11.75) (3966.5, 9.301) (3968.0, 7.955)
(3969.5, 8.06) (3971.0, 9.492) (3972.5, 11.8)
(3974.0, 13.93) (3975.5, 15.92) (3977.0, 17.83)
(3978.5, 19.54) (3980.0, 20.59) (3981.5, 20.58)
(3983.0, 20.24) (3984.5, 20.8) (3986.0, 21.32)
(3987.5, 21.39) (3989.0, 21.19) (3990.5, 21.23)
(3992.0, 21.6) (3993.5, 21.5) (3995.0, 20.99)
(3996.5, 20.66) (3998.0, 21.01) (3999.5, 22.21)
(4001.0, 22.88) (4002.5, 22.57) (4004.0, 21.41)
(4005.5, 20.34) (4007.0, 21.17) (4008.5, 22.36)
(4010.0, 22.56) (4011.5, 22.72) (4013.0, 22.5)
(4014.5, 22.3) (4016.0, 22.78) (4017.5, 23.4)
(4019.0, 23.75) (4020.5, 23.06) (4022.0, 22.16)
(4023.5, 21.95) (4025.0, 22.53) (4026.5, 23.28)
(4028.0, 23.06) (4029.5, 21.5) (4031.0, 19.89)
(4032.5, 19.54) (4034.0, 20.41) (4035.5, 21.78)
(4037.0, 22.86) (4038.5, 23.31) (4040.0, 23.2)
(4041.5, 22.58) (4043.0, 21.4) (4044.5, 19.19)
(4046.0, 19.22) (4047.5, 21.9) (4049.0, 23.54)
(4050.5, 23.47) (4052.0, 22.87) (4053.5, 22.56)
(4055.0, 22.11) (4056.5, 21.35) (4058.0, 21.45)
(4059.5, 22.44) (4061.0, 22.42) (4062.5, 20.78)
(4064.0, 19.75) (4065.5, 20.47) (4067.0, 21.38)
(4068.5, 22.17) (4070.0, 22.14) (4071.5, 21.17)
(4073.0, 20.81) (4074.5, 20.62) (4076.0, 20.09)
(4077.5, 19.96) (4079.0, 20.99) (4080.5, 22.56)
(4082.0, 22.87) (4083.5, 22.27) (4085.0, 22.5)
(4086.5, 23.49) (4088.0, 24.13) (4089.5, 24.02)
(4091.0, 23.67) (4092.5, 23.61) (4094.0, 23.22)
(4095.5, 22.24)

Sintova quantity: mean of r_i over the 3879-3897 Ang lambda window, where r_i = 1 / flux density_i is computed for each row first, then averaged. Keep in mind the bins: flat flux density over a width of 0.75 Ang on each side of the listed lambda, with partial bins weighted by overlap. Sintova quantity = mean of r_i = 0.060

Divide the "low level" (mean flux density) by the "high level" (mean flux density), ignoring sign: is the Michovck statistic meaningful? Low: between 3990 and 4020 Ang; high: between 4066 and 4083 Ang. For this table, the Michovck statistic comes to 1.0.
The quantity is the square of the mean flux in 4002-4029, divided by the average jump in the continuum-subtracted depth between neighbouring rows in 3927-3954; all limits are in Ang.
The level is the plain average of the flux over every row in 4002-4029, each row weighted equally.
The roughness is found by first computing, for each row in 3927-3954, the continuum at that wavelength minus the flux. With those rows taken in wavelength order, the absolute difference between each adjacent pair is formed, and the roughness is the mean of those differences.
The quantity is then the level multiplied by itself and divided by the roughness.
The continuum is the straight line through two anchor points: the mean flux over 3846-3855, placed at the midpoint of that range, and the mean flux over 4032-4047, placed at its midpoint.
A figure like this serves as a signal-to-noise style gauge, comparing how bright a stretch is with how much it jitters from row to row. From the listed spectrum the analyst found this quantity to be 461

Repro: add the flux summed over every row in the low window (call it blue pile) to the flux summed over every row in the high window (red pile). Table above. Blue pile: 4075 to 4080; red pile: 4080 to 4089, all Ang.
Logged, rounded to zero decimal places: 199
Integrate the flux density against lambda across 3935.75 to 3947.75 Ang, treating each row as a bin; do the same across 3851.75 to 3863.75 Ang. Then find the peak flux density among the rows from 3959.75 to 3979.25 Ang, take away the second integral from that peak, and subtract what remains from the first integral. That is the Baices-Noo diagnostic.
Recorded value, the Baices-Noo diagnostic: 374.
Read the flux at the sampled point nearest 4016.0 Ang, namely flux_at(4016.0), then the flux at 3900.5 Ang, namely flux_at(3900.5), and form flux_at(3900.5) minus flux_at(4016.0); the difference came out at -4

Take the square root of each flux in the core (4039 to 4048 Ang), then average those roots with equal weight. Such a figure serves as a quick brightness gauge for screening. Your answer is 4.61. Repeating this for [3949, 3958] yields 4.35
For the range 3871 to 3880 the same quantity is 4.22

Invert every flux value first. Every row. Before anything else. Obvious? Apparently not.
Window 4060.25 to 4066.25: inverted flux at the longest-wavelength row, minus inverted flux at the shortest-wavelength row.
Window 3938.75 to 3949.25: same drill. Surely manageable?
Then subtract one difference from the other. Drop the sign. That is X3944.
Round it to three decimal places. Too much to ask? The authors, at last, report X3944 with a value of 0.024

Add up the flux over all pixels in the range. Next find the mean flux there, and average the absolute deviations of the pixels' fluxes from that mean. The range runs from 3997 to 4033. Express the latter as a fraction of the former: 0.0016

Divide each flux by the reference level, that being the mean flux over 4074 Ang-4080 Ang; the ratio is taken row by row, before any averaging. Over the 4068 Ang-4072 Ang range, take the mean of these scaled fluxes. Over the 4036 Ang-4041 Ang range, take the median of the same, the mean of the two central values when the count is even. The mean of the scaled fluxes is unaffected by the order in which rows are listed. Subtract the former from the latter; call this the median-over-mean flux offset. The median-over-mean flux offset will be 0.07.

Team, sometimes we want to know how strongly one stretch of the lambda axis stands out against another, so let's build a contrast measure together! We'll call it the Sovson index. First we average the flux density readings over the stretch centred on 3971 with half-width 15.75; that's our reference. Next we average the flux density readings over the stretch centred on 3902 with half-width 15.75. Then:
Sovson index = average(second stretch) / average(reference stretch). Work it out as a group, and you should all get 1.14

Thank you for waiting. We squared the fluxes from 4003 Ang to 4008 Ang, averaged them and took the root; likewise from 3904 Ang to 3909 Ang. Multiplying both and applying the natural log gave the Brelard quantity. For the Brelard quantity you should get 5.89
